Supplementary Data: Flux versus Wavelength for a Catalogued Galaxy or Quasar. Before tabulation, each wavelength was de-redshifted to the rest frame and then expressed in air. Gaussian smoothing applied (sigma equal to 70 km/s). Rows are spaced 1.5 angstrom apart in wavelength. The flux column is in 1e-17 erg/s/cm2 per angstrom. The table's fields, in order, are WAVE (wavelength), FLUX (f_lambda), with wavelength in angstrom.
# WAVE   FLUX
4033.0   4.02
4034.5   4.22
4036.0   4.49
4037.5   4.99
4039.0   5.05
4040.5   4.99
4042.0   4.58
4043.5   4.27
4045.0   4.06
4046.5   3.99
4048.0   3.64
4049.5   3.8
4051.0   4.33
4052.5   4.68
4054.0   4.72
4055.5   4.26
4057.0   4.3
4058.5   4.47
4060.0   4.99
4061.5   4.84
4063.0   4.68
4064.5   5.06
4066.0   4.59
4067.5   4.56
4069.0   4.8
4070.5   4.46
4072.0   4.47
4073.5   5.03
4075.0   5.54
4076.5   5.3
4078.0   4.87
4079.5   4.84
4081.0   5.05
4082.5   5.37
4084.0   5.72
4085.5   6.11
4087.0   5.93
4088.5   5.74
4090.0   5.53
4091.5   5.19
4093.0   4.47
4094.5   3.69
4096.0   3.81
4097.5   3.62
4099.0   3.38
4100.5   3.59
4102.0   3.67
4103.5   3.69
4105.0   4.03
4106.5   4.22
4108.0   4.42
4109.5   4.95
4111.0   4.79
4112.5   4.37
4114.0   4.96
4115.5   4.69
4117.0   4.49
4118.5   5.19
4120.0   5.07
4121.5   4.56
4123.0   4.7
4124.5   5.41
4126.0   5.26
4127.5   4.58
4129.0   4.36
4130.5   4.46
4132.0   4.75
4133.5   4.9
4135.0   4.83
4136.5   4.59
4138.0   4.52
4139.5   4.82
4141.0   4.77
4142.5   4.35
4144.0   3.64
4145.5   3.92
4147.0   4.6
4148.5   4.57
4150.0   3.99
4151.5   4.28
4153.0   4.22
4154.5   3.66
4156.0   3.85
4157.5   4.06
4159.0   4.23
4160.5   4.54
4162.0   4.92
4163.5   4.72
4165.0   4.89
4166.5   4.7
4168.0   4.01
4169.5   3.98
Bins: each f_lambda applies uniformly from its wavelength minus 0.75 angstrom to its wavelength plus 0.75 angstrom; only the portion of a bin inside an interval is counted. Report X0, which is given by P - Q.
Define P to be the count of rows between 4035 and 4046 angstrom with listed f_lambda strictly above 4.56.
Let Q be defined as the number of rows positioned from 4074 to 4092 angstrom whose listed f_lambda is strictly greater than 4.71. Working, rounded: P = 4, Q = 12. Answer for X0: -8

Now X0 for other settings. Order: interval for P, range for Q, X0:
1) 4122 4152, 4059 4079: 4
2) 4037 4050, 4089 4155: -10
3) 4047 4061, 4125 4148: -3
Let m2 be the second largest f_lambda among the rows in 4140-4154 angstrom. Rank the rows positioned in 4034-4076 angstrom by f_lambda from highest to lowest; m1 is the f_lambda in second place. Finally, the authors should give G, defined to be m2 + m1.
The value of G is 9.7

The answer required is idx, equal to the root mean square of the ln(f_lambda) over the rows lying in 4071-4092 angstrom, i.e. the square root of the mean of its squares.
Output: 1.67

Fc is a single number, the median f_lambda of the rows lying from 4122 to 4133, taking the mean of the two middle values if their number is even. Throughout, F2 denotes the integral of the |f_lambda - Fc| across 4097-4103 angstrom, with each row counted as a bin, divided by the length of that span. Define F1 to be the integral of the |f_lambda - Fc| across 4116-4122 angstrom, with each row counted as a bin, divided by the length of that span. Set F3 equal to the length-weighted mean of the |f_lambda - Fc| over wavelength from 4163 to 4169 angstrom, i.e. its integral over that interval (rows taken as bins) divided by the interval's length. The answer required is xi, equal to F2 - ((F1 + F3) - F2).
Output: 1.7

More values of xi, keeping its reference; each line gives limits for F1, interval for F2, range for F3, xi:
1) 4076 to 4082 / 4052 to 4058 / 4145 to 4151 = -0.3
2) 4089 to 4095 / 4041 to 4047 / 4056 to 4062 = 0.0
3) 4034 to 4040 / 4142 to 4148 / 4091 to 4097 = 0.1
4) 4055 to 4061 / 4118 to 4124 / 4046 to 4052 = -0.5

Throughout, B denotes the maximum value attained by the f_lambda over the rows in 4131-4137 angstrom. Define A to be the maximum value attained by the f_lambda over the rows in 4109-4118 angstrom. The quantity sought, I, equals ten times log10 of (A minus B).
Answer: -12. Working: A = 4.96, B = 4.9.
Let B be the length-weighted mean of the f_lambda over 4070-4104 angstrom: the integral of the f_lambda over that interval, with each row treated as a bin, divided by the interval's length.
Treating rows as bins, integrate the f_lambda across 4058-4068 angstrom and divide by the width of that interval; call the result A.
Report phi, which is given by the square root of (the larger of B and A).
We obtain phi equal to 2.18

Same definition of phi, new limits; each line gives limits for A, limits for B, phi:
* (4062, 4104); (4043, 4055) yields 2.18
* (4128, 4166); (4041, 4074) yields 2.12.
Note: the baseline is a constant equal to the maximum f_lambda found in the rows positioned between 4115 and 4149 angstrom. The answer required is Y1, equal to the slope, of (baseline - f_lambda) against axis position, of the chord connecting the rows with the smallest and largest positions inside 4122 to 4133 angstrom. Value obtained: -0.006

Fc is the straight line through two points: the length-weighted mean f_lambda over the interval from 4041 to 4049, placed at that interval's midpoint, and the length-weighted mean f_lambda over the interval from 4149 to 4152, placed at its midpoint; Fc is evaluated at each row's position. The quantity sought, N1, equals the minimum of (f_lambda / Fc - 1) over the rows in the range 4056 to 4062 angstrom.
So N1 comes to 0.0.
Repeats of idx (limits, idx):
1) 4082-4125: 1.54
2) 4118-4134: 1.58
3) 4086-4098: 1.55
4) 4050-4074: 1.53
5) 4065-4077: 1.58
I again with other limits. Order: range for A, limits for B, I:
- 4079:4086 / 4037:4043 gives 0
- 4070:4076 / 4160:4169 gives -2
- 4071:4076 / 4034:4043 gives -3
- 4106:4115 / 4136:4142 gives -9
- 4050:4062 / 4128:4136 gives -10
